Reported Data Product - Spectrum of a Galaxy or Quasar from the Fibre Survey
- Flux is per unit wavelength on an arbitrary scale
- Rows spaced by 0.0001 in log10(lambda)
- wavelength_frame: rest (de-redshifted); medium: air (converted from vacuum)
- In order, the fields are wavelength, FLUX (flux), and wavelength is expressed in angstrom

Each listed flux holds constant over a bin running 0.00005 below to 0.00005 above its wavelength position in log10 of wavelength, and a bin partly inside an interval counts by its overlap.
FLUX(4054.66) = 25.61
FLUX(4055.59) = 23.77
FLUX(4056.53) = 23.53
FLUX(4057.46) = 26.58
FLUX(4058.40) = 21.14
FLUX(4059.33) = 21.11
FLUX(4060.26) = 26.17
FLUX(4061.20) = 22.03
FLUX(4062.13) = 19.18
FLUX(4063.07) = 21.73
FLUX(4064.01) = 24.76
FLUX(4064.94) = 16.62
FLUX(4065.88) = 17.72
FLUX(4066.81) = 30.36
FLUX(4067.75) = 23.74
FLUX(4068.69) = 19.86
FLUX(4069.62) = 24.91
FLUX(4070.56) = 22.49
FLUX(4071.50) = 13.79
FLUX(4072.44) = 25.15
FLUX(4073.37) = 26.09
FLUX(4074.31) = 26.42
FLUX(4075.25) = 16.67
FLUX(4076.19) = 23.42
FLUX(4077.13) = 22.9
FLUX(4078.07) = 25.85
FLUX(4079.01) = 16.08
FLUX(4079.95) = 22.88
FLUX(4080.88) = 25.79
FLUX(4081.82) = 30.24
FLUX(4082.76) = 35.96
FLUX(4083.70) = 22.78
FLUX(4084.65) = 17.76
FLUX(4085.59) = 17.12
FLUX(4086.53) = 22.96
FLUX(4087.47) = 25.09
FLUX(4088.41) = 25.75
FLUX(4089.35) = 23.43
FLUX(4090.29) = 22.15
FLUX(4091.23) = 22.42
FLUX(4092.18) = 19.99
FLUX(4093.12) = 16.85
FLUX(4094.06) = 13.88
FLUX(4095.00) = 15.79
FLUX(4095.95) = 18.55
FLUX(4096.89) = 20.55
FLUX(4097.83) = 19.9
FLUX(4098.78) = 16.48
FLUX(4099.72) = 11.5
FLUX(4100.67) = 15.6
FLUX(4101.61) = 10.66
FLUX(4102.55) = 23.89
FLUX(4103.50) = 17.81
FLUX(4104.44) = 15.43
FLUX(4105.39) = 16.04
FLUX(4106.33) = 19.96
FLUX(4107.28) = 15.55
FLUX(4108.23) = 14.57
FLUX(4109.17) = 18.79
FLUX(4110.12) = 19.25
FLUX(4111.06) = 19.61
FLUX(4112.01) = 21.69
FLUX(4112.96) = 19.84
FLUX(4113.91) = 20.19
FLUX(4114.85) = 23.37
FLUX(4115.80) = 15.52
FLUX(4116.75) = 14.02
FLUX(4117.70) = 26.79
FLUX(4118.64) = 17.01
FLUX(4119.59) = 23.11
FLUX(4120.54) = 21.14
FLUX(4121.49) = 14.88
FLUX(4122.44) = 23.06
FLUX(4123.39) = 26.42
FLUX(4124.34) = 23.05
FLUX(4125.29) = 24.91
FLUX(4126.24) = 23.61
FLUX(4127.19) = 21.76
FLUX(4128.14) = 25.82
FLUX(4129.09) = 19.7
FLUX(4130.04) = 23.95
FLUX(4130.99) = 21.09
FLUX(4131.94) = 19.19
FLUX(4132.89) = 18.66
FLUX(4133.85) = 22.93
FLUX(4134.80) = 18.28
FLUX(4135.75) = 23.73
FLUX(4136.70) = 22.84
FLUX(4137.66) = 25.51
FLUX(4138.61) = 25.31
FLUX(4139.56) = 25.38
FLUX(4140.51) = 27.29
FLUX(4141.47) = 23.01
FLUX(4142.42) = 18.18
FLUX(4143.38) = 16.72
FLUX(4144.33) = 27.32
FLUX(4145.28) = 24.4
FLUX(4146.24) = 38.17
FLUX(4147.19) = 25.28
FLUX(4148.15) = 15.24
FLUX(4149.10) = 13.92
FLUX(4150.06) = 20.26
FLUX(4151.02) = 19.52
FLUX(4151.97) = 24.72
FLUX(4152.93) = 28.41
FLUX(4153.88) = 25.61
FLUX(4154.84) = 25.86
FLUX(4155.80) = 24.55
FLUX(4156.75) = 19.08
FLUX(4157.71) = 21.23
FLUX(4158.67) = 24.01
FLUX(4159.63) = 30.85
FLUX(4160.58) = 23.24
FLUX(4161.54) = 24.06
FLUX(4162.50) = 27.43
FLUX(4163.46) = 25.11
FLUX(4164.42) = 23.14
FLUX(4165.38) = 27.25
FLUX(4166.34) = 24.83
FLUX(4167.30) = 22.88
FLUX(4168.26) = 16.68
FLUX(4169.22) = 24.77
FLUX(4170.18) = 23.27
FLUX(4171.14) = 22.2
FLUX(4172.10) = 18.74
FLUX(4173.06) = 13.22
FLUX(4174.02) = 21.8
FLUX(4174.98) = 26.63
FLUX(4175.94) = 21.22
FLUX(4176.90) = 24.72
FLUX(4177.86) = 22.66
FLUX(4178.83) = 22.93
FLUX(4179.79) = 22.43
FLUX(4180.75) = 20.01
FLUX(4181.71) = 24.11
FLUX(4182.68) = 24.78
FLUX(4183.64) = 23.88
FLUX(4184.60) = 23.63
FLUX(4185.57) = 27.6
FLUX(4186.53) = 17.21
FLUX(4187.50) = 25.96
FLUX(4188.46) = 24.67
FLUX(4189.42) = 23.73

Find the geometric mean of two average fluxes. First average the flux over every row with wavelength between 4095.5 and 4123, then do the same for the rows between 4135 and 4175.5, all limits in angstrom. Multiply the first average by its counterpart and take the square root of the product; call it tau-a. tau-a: 20.8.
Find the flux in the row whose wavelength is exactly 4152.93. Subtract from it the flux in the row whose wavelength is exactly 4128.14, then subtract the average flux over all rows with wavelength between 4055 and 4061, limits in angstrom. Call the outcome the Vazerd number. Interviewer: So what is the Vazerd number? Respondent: -21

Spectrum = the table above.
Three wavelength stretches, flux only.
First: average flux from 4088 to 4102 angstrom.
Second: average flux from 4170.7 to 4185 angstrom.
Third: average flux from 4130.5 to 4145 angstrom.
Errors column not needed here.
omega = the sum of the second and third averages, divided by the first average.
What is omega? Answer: 2.44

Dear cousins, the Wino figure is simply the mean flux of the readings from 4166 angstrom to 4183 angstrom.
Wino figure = 22.1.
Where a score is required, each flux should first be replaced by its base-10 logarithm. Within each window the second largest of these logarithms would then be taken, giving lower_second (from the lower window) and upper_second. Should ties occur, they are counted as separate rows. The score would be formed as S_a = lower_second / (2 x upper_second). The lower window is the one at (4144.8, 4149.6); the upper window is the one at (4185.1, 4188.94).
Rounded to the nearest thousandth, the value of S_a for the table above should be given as 0.496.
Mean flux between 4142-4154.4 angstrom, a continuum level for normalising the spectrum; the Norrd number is 22.9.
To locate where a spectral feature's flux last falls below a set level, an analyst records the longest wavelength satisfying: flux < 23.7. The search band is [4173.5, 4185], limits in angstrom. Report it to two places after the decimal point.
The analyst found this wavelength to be 4184.60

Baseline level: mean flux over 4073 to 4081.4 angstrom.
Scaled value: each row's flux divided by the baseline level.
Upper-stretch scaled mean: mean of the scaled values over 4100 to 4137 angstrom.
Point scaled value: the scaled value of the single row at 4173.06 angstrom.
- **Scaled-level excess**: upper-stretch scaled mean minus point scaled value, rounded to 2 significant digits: 0.30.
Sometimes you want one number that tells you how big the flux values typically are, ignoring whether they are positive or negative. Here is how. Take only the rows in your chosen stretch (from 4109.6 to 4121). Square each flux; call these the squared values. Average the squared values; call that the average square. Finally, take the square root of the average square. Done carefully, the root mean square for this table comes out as 20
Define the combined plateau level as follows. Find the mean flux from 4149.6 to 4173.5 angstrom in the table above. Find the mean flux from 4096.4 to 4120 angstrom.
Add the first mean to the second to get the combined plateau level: 41.5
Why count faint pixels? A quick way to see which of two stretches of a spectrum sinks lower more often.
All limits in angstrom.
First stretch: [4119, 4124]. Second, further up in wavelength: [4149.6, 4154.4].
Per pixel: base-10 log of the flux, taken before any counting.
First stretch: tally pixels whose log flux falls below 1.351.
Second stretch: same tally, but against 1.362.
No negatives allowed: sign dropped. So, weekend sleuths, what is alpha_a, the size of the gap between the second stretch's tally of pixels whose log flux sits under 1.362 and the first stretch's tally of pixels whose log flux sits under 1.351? 0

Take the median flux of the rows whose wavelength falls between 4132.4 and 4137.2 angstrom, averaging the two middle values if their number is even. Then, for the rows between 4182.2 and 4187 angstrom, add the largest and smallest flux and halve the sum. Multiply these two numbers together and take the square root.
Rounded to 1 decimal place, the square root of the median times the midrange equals 22.6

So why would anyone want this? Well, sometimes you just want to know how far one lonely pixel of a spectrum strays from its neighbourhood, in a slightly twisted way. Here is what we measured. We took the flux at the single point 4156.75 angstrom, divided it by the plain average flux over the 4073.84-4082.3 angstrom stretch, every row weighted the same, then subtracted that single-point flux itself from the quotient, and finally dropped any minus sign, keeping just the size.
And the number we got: 18.3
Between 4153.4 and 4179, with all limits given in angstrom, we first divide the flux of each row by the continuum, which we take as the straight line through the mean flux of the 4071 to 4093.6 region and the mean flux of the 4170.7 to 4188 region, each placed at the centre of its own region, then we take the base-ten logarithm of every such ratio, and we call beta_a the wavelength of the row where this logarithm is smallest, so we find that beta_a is 4173.06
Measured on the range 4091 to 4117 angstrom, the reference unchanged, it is 4101.61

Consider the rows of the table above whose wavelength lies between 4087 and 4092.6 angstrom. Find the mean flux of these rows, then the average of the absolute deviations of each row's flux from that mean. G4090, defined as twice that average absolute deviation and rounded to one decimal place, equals 3.2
